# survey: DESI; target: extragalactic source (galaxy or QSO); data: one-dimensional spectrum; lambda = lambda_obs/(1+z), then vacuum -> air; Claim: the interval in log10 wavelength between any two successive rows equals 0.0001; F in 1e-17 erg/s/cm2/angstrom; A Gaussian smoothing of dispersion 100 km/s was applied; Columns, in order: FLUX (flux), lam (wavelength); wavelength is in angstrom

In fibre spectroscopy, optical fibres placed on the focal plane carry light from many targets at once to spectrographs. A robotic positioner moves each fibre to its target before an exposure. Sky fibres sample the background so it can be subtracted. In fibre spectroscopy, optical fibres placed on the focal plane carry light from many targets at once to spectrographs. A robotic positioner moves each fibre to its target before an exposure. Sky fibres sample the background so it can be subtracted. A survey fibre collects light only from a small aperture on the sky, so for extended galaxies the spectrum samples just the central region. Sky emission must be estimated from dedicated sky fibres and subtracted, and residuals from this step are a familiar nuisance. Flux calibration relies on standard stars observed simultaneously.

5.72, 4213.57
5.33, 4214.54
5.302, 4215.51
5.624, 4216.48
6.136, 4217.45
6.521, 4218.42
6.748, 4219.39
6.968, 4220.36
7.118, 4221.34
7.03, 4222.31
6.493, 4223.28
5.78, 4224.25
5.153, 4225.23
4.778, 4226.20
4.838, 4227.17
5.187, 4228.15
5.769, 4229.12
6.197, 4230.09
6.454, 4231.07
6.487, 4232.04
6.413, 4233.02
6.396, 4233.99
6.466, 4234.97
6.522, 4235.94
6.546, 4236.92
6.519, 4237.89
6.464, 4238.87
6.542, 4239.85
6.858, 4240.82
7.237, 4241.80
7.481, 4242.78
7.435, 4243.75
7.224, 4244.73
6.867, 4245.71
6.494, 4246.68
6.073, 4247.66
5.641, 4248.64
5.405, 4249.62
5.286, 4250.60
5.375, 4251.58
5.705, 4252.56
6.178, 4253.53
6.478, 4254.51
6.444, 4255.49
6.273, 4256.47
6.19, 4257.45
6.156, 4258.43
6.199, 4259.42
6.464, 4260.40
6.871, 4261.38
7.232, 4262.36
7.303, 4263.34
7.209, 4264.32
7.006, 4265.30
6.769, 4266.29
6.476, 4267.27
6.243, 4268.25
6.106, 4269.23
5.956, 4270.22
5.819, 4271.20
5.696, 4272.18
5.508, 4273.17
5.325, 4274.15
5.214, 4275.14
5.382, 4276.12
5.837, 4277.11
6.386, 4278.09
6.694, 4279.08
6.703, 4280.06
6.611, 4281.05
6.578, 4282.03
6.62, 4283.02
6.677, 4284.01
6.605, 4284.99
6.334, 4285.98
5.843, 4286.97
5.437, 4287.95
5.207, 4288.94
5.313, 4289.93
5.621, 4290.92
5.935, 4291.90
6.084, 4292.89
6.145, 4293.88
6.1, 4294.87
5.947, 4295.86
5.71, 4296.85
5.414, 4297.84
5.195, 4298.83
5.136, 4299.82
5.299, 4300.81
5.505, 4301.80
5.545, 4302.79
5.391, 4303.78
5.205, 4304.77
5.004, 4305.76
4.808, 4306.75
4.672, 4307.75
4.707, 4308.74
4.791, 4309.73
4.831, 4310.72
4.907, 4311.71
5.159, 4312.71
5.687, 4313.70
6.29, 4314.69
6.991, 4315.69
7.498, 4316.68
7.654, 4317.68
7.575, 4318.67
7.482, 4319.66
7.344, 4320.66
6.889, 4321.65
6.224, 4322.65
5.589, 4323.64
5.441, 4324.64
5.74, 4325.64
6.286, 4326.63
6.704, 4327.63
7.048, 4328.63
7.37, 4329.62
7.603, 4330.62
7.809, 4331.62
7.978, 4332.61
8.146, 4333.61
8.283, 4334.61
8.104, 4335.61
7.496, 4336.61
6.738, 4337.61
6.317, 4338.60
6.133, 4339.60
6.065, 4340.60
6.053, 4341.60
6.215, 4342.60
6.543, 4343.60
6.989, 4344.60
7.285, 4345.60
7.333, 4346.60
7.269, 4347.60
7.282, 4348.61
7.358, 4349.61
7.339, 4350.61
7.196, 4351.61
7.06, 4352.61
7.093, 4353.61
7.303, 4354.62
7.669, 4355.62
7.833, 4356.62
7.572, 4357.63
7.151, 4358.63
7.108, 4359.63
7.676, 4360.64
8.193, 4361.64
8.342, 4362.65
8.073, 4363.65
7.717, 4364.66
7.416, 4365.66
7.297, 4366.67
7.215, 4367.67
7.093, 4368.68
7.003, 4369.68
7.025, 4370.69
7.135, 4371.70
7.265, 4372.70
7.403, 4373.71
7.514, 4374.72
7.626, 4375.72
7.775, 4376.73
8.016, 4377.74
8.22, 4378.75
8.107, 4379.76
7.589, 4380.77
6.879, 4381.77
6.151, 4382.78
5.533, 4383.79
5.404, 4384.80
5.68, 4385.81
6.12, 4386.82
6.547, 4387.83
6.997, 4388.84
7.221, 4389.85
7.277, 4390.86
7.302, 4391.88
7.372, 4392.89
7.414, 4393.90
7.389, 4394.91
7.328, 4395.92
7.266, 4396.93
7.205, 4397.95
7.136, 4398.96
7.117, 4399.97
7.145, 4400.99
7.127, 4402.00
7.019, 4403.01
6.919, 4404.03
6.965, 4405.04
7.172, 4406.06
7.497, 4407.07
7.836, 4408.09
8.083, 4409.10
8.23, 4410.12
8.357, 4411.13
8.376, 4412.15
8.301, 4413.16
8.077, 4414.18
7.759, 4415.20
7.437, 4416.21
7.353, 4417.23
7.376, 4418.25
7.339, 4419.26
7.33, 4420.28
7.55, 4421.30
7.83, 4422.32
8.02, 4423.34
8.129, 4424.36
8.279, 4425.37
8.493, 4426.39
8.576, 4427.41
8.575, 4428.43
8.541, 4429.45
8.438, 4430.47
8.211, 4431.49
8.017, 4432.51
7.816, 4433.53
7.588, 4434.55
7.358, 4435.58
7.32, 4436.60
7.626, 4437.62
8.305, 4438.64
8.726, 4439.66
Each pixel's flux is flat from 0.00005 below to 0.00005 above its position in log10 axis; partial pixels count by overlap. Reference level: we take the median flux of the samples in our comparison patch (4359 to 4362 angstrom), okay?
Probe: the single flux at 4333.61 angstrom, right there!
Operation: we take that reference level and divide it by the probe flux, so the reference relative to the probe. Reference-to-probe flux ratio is 0.94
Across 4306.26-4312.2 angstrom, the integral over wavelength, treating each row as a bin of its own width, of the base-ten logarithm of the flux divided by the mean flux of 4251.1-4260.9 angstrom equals -0.65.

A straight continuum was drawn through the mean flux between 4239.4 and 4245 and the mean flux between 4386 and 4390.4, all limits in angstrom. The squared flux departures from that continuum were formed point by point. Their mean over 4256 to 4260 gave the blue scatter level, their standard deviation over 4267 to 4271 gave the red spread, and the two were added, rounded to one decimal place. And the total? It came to 1.1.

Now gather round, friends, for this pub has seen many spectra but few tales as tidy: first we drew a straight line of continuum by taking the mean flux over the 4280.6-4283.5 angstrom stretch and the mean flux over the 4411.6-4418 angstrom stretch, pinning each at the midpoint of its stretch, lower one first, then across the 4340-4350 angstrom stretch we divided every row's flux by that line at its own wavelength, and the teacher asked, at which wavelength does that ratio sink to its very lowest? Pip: 4341.60 angstrom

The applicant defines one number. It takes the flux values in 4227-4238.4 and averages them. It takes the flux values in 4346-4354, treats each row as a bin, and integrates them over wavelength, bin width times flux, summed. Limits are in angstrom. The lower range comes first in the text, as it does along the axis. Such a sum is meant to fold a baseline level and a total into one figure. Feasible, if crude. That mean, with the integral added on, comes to 64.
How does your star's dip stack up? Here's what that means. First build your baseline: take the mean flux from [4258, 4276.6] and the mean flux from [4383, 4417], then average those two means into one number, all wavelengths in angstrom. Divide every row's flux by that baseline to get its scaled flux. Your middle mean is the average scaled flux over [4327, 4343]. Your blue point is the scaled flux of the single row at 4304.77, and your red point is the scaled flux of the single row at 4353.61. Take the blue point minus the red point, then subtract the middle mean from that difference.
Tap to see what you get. -1.3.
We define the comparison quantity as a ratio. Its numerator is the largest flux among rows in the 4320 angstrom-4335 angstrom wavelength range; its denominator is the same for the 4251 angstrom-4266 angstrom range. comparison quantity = 1.13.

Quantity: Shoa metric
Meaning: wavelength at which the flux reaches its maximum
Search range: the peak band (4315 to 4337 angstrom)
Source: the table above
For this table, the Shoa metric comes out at 4334.61 angstrom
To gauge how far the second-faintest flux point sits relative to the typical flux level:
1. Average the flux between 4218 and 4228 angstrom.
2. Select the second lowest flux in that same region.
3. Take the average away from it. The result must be -1.3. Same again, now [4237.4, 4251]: -1.1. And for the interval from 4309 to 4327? -1.4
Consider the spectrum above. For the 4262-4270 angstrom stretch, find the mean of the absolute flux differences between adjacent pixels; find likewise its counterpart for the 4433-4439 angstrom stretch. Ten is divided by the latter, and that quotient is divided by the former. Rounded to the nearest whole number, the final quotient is 186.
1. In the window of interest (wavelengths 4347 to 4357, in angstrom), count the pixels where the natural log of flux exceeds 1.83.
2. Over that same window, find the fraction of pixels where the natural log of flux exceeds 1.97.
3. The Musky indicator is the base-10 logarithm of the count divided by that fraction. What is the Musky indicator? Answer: 1.1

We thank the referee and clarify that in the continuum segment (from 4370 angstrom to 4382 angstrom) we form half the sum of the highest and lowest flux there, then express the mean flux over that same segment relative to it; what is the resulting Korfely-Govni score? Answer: 1.00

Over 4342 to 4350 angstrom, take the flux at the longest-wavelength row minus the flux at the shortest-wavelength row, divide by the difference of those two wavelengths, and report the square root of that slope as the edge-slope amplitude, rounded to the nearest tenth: 0.4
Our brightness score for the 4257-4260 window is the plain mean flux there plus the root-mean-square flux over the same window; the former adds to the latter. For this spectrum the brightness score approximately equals 12.4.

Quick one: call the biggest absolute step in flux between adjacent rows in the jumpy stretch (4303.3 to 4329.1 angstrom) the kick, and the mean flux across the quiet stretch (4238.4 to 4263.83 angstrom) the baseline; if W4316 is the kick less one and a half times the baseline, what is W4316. -9.0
